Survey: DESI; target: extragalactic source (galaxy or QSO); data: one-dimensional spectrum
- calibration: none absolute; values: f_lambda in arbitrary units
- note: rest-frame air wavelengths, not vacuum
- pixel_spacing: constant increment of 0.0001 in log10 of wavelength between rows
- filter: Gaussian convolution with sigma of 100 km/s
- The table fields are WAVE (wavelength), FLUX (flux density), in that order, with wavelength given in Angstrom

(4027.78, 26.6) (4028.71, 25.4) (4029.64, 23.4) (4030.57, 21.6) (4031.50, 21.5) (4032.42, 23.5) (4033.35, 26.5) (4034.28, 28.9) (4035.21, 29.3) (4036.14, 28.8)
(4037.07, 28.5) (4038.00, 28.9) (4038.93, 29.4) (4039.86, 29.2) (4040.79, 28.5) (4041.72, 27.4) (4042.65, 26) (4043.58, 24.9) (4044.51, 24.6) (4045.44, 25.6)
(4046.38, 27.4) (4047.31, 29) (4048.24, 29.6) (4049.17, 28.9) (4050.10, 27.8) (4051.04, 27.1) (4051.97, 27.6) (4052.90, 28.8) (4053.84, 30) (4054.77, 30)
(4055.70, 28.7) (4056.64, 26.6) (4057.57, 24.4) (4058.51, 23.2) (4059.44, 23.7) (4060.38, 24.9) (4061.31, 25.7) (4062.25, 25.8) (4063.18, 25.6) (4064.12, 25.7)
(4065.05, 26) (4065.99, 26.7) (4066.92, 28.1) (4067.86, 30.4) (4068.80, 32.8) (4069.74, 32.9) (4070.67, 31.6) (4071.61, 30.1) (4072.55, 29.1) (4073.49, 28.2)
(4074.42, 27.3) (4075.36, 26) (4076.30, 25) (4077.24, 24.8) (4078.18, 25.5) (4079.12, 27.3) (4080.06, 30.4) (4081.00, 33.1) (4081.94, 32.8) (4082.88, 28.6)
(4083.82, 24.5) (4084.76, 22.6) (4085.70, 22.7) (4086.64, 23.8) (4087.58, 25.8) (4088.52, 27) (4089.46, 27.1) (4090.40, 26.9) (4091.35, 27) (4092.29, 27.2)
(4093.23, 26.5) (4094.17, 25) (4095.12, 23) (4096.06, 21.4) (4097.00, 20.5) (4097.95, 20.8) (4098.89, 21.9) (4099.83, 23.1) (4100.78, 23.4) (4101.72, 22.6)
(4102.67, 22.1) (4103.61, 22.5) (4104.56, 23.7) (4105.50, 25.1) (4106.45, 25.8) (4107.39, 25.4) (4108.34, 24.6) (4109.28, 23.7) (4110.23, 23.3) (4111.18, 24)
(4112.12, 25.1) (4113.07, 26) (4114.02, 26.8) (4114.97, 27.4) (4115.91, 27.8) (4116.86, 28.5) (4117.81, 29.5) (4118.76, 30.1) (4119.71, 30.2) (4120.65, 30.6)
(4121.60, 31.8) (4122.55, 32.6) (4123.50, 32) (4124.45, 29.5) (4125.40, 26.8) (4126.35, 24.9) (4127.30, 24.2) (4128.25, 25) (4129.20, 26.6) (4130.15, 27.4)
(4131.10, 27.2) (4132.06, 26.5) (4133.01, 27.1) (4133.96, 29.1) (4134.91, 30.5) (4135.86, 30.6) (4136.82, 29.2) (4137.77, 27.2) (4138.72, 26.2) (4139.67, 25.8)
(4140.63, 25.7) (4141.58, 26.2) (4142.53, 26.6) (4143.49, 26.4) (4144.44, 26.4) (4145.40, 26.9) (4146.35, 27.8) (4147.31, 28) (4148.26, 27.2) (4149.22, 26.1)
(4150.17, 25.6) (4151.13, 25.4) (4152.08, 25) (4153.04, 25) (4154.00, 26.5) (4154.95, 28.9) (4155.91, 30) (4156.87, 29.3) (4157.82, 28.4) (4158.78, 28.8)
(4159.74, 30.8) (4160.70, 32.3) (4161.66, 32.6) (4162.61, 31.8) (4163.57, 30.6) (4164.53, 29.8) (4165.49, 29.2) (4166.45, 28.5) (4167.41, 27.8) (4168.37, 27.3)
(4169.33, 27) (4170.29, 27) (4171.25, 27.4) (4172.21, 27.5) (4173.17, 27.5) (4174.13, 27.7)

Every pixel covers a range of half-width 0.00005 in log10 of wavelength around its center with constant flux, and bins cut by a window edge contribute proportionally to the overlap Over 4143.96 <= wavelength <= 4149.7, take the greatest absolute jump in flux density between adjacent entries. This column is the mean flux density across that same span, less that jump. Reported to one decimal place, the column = 26.0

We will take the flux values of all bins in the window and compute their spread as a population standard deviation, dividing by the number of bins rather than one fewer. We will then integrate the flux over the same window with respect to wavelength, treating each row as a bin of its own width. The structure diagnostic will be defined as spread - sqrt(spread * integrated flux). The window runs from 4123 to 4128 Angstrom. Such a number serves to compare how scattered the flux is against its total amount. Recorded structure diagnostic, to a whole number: -17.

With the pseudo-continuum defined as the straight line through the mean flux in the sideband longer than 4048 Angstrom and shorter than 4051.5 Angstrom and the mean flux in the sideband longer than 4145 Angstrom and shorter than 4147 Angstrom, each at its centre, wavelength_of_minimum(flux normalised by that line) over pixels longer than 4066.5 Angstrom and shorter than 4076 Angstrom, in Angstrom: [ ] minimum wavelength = 4075.36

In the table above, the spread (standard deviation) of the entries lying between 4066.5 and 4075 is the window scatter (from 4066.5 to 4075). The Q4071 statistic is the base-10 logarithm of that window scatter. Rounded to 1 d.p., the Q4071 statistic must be 0.3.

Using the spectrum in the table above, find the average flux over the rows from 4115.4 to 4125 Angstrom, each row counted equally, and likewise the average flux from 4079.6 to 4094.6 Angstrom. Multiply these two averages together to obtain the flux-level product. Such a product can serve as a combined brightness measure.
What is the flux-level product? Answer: 815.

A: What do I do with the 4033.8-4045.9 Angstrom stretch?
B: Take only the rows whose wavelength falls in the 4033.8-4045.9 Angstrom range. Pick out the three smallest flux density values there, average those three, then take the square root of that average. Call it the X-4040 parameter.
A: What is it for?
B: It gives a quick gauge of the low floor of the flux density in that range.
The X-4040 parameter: 5.00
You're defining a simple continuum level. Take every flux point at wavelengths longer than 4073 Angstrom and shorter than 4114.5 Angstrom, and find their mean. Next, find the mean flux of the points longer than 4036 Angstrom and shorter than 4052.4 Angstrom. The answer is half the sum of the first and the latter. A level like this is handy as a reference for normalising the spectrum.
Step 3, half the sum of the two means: 26.5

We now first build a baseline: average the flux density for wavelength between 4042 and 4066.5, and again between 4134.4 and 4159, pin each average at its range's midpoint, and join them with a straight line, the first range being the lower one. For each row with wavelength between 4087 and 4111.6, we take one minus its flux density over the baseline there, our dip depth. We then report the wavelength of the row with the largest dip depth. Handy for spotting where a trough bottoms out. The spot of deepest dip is 4097.00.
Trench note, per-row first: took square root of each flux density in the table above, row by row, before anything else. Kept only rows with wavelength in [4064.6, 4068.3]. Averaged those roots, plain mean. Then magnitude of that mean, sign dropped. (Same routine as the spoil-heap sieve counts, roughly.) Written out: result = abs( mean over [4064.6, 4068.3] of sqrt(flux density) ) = 5.27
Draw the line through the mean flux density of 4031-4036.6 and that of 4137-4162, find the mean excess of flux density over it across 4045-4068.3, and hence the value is 0.5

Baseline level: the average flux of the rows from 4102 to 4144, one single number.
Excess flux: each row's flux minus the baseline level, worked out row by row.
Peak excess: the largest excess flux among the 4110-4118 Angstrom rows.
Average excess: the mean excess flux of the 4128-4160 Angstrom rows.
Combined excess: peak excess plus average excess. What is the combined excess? 2.9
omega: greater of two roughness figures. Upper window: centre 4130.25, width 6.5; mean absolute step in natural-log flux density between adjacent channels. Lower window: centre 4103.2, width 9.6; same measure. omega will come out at 0.033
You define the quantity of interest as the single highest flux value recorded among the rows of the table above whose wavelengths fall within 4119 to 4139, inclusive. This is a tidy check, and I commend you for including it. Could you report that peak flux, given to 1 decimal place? 32.6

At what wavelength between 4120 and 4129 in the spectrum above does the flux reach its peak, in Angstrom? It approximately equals 4122.55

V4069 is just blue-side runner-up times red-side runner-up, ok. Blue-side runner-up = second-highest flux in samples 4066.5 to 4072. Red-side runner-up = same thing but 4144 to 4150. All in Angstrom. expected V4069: 912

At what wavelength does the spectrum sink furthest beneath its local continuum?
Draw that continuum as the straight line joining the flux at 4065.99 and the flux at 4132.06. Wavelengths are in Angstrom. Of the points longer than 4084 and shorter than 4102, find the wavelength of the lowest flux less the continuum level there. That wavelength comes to 4097.00 Angstrom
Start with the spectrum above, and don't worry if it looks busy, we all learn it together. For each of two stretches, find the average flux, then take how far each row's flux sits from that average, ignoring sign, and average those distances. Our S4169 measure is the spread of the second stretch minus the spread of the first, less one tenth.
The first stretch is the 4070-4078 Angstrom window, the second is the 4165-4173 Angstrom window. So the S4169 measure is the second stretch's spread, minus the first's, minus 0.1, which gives -1.5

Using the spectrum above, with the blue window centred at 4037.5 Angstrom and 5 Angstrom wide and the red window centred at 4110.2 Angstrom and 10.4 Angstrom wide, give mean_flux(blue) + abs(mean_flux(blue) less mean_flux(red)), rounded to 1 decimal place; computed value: 32.8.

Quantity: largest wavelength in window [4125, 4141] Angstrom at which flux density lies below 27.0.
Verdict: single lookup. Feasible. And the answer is 4140.63 Angstrom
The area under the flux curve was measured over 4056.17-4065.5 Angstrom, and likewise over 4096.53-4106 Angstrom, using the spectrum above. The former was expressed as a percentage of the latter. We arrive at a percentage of 110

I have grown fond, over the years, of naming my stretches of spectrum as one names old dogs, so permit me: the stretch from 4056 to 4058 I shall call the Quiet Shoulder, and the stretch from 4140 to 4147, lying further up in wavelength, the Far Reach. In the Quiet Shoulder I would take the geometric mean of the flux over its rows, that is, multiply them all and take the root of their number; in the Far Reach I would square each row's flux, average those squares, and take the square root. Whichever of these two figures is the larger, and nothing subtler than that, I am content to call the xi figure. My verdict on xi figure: 26.6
